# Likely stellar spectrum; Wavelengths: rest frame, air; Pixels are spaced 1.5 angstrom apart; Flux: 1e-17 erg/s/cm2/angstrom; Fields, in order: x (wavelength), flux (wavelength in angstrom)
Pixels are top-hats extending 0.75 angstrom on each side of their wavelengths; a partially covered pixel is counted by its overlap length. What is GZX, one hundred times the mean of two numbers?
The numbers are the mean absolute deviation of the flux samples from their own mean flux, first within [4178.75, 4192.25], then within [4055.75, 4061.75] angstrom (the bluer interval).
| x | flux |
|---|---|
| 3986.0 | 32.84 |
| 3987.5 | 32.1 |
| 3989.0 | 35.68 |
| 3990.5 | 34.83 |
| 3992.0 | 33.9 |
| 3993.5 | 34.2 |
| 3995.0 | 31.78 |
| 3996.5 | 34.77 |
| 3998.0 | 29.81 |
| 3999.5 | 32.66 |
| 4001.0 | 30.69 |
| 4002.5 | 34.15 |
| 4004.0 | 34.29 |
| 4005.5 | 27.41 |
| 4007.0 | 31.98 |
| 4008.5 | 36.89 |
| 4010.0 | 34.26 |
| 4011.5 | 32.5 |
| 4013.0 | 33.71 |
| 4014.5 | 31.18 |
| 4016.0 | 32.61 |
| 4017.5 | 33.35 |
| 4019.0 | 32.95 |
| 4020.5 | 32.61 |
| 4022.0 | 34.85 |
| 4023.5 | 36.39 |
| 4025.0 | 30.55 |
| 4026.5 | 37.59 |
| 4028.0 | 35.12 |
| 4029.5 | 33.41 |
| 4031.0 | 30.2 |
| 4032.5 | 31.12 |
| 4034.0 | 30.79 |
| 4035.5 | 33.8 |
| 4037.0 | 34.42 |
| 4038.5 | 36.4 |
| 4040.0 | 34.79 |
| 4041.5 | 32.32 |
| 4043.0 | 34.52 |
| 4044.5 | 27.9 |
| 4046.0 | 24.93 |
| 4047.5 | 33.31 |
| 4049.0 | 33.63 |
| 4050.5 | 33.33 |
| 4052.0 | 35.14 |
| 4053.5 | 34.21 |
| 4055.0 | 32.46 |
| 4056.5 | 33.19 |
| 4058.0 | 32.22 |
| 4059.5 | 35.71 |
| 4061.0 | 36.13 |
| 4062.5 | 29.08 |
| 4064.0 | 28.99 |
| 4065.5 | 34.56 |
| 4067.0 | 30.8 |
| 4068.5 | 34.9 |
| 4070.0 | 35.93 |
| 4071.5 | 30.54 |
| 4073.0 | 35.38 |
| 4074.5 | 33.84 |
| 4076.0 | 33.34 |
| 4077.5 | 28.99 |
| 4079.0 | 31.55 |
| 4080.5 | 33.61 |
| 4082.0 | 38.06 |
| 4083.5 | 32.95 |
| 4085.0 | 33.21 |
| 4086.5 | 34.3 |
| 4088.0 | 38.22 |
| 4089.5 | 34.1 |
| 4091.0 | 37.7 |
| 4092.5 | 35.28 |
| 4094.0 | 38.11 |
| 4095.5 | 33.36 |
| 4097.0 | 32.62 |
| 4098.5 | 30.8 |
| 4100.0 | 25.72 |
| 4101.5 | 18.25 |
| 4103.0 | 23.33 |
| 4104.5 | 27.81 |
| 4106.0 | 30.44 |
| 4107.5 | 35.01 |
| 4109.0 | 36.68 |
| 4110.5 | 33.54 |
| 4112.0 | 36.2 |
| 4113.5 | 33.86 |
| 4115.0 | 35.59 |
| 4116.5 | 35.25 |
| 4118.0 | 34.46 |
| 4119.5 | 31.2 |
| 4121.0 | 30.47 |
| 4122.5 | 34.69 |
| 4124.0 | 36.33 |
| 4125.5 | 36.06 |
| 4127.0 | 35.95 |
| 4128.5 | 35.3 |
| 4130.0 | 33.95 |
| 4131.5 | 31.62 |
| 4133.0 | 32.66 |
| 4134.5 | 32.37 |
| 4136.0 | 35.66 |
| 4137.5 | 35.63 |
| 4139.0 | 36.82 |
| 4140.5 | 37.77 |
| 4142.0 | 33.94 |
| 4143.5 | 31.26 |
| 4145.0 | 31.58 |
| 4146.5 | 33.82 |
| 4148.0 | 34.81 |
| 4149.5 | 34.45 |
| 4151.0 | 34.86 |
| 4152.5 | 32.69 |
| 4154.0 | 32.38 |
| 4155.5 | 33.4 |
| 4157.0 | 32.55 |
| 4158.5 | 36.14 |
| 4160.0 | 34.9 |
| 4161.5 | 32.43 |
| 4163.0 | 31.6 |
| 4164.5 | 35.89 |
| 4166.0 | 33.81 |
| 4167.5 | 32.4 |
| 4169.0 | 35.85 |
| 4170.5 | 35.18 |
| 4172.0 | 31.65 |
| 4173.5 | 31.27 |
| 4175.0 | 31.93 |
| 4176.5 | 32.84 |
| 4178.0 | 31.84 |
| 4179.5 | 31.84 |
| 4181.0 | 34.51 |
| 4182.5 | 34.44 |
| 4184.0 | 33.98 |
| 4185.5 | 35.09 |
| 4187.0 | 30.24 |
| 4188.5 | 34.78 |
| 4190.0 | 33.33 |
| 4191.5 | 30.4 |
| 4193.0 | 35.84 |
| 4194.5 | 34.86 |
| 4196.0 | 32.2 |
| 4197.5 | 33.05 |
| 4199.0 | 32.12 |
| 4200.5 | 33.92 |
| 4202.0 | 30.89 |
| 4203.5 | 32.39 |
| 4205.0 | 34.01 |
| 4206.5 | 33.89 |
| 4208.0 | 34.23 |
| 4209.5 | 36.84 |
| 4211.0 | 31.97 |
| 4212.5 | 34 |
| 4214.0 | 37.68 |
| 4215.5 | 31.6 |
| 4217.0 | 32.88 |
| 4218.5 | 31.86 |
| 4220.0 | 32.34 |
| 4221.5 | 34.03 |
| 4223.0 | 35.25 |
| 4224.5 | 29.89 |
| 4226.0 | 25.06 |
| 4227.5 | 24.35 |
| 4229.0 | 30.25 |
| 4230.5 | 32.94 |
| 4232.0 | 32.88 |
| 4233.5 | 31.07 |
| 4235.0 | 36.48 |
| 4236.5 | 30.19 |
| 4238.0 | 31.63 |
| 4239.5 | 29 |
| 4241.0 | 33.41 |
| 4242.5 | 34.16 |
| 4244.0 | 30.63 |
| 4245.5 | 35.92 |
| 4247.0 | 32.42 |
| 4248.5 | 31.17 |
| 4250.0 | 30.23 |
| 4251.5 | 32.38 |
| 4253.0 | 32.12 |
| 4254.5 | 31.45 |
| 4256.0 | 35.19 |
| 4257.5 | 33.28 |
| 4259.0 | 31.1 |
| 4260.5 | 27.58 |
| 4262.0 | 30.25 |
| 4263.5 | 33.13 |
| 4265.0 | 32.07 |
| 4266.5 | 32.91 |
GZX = 159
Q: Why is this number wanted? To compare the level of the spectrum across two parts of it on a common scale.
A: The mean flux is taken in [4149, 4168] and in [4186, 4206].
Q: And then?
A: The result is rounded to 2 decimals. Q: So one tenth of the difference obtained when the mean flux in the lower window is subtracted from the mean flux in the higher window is -0.07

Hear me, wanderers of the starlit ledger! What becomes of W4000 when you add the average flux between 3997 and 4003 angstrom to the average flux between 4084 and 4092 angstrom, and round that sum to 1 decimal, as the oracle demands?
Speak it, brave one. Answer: 67.3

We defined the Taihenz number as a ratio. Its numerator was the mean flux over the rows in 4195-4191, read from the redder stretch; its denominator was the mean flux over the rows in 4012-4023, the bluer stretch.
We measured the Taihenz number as 1.02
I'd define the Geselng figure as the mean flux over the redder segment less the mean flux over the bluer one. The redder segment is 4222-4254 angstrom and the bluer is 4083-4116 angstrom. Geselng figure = -1.1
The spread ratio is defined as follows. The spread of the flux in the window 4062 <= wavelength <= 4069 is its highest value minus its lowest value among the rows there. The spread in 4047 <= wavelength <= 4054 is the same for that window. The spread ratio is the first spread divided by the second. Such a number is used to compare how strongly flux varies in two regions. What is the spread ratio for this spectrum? 3.2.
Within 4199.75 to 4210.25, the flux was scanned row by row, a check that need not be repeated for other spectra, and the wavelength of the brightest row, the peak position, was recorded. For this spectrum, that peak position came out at 4209.5 angstrom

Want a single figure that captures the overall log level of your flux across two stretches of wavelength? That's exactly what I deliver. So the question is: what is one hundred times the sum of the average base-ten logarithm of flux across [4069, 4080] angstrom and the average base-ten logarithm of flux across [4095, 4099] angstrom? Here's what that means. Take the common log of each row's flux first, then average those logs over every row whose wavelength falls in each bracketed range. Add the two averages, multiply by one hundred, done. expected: 302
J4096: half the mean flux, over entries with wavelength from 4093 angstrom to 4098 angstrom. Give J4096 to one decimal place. 17.3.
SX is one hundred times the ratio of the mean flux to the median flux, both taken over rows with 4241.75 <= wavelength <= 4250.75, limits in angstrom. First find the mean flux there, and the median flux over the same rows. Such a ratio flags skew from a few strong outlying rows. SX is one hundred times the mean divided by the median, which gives 102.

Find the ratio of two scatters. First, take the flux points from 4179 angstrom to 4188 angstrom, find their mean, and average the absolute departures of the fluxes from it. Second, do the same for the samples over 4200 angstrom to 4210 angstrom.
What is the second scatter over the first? 0.78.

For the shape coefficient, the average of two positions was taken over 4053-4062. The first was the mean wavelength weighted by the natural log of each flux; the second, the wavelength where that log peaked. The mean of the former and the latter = 4059.1 angstrom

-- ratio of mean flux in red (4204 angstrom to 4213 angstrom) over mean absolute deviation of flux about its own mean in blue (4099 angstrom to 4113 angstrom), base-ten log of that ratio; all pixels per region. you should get 0.81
